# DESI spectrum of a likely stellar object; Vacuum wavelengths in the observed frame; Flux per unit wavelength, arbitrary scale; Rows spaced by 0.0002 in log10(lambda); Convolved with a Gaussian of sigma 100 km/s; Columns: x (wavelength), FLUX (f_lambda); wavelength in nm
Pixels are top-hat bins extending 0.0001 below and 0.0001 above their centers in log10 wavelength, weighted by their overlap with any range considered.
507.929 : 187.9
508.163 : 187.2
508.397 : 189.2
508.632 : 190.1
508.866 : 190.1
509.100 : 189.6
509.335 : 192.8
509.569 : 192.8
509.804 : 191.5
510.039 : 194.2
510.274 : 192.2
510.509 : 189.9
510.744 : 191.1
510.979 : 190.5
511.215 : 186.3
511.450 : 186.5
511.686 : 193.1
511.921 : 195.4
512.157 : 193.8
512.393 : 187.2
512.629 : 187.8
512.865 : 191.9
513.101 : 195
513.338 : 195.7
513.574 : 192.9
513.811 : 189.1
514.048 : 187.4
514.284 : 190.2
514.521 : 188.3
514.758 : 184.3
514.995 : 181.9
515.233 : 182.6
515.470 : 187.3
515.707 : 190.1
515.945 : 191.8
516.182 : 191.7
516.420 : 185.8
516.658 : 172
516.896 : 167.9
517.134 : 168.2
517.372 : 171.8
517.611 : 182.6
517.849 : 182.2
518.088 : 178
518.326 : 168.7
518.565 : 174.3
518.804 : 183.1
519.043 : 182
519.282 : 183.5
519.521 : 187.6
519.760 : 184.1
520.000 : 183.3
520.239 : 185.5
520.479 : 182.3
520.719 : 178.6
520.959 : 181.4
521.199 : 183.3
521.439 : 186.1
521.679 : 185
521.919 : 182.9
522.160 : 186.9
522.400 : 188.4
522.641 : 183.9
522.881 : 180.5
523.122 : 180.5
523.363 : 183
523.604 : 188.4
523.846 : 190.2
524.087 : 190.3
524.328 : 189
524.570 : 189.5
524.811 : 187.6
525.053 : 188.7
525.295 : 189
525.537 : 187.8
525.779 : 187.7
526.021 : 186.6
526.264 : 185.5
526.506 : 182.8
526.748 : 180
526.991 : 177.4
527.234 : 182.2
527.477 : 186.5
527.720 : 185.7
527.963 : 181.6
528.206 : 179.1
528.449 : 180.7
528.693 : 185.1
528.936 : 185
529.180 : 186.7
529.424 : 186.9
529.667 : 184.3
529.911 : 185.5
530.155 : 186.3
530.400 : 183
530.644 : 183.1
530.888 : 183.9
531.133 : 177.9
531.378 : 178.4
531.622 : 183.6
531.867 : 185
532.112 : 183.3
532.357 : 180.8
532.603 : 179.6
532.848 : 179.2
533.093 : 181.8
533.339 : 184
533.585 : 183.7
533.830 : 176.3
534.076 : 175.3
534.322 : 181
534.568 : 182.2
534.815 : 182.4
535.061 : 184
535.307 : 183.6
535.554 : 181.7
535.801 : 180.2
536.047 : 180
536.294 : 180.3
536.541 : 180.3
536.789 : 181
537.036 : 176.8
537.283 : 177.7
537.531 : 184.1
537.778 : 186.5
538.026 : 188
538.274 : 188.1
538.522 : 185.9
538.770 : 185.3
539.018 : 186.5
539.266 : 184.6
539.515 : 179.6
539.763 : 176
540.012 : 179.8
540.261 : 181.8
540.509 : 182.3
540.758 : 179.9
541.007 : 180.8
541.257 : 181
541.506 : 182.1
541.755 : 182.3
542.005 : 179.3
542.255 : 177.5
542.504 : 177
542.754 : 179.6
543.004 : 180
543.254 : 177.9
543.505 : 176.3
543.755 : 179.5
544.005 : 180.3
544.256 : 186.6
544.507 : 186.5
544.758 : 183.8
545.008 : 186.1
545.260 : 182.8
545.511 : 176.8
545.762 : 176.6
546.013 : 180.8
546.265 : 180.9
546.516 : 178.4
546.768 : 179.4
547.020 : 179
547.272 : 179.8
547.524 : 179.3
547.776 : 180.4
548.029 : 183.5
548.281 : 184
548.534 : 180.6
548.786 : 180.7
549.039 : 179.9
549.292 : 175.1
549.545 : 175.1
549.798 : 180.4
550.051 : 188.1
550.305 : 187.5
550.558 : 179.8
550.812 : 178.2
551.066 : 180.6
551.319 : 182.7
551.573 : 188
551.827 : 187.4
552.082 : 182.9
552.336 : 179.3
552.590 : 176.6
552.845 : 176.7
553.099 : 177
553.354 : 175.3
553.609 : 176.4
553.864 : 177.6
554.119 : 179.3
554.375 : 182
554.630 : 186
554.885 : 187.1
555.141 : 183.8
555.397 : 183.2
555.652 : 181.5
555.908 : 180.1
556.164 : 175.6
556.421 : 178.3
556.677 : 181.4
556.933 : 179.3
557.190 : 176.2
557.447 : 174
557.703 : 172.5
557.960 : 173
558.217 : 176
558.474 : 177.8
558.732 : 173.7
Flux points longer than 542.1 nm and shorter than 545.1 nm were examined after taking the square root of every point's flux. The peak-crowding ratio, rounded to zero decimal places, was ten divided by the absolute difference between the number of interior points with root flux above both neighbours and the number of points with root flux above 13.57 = 10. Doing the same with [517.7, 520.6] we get 10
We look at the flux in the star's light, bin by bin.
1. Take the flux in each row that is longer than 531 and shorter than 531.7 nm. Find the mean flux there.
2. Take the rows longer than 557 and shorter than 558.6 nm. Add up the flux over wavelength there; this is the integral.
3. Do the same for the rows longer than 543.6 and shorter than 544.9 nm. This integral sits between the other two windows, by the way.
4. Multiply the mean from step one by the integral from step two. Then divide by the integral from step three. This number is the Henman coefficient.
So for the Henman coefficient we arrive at 211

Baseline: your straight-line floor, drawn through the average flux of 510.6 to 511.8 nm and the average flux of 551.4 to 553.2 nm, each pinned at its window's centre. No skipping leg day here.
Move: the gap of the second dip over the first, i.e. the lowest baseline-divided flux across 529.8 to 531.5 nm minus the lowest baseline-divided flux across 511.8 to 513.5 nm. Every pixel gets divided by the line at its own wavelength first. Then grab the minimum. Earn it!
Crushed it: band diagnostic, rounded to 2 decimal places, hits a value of -0.03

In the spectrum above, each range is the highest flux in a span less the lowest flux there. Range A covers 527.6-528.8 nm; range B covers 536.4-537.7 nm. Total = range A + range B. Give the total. 14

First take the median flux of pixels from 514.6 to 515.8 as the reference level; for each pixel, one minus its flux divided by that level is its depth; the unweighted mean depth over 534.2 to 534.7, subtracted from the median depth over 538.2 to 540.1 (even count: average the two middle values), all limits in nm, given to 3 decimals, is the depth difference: -0.018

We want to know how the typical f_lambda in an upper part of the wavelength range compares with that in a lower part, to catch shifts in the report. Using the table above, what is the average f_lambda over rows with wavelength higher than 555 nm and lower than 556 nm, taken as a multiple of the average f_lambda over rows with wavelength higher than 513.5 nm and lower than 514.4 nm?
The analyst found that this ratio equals 0.96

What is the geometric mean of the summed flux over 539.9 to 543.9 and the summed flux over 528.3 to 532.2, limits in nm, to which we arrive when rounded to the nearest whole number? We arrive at 2908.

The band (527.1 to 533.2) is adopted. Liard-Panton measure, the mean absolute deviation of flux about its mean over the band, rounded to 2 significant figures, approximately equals 2.3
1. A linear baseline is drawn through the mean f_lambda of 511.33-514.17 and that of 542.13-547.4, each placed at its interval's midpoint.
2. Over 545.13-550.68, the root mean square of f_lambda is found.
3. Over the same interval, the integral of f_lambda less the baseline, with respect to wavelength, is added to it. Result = 187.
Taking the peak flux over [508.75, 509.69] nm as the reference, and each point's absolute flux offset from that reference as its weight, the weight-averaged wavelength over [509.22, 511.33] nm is 510.77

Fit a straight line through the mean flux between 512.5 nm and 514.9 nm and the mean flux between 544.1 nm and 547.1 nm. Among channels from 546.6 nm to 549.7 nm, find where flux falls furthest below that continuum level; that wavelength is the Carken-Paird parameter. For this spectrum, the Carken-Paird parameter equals 549.292 nm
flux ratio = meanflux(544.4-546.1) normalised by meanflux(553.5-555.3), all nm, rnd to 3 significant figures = 1.00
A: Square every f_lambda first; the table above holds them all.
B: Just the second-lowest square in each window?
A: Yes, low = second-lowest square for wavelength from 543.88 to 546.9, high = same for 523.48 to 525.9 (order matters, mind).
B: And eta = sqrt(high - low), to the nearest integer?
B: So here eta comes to 63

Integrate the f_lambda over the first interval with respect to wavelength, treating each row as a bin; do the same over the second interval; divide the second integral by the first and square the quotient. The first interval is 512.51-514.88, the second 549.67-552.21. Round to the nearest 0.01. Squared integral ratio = 1.07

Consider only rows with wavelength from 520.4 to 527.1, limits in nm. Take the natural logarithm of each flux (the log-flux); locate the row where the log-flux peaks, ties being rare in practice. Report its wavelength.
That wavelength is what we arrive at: 524.087 nm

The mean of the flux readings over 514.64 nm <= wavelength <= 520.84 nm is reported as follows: 181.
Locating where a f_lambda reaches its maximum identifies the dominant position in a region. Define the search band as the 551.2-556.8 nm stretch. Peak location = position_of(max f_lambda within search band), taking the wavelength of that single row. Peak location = 551.573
